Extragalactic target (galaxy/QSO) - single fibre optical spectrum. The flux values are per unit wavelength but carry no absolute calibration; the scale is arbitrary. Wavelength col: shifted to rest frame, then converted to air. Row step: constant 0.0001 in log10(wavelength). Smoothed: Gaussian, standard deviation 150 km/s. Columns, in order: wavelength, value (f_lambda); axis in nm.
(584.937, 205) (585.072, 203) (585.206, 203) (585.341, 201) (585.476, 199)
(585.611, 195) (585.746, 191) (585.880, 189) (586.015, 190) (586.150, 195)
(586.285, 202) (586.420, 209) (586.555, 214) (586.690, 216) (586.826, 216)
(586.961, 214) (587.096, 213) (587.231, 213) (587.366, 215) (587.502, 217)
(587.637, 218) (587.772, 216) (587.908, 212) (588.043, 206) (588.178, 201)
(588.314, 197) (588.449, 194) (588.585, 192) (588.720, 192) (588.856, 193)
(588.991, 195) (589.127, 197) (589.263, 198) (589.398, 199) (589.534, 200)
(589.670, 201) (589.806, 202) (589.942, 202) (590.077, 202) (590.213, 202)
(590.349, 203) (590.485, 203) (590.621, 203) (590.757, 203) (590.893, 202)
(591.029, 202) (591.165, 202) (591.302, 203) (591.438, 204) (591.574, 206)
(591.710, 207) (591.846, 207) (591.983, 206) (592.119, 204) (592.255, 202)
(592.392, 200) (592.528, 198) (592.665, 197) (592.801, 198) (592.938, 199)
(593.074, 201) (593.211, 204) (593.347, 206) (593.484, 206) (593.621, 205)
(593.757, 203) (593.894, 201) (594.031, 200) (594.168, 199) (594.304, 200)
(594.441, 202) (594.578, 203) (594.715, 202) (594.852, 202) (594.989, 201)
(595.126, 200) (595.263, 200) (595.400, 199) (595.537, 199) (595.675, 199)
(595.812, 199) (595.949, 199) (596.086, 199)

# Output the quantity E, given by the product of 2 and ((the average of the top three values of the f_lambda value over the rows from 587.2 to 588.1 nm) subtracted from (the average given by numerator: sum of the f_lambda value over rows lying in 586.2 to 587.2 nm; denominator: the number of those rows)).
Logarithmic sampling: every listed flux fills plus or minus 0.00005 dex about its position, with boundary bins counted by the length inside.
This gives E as -10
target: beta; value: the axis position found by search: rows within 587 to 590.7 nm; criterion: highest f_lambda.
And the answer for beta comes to 587.637 nm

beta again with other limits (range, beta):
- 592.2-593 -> 592.255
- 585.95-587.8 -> 587.637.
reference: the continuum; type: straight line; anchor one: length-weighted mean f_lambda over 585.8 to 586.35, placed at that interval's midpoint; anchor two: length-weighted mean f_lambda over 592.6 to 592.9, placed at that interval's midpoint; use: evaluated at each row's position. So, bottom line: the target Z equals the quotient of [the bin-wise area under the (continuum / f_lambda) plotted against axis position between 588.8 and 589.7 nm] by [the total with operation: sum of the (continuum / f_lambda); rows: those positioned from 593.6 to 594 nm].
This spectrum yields 0.30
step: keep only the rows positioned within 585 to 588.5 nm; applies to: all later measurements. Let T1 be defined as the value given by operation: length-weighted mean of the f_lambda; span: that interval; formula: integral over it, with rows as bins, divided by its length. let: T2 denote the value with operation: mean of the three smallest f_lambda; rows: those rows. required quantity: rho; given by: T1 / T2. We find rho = 1.081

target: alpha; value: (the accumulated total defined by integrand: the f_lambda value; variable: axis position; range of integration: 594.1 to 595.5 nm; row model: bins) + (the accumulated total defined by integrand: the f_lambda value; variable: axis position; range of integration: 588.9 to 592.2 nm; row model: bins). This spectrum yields 948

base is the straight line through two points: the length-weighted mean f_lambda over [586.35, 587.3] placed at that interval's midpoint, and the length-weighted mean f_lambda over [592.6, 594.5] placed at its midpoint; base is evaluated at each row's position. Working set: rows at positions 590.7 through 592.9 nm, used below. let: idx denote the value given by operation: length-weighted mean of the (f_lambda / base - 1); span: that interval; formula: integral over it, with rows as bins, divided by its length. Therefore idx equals -0.01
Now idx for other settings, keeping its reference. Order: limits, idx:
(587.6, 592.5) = -0.03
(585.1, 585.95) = -0.09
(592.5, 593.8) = 0.00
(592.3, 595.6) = 0.00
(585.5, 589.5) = -0.04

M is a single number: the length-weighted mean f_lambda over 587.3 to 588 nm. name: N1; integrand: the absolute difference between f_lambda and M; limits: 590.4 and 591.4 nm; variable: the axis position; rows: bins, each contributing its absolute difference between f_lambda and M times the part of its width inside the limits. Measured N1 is 12.5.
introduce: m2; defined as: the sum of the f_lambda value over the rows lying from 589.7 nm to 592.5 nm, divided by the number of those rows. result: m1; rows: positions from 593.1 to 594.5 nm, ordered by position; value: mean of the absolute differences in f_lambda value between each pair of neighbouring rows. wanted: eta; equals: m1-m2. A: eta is -201.9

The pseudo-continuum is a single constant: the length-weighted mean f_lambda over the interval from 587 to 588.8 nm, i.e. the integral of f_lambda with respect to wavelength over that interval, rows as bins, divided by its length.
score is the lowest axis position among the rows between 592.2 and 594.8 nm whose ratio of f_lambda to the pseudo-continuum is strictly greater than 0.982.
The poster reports 593.211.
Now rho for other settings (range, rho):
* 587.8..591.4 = 1.042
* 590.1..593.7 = 1.026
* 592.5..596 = 1.016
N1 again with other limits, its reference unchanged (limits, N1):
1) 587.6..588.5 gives 9.0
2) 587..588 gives 2.0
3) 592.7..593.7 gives 12.6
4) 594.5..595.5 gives 14.2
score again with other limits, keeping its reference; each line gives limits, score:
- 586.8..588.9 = 586.826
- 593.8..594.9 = 594.578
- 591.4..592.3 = 591.438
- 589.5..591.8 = 590.349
